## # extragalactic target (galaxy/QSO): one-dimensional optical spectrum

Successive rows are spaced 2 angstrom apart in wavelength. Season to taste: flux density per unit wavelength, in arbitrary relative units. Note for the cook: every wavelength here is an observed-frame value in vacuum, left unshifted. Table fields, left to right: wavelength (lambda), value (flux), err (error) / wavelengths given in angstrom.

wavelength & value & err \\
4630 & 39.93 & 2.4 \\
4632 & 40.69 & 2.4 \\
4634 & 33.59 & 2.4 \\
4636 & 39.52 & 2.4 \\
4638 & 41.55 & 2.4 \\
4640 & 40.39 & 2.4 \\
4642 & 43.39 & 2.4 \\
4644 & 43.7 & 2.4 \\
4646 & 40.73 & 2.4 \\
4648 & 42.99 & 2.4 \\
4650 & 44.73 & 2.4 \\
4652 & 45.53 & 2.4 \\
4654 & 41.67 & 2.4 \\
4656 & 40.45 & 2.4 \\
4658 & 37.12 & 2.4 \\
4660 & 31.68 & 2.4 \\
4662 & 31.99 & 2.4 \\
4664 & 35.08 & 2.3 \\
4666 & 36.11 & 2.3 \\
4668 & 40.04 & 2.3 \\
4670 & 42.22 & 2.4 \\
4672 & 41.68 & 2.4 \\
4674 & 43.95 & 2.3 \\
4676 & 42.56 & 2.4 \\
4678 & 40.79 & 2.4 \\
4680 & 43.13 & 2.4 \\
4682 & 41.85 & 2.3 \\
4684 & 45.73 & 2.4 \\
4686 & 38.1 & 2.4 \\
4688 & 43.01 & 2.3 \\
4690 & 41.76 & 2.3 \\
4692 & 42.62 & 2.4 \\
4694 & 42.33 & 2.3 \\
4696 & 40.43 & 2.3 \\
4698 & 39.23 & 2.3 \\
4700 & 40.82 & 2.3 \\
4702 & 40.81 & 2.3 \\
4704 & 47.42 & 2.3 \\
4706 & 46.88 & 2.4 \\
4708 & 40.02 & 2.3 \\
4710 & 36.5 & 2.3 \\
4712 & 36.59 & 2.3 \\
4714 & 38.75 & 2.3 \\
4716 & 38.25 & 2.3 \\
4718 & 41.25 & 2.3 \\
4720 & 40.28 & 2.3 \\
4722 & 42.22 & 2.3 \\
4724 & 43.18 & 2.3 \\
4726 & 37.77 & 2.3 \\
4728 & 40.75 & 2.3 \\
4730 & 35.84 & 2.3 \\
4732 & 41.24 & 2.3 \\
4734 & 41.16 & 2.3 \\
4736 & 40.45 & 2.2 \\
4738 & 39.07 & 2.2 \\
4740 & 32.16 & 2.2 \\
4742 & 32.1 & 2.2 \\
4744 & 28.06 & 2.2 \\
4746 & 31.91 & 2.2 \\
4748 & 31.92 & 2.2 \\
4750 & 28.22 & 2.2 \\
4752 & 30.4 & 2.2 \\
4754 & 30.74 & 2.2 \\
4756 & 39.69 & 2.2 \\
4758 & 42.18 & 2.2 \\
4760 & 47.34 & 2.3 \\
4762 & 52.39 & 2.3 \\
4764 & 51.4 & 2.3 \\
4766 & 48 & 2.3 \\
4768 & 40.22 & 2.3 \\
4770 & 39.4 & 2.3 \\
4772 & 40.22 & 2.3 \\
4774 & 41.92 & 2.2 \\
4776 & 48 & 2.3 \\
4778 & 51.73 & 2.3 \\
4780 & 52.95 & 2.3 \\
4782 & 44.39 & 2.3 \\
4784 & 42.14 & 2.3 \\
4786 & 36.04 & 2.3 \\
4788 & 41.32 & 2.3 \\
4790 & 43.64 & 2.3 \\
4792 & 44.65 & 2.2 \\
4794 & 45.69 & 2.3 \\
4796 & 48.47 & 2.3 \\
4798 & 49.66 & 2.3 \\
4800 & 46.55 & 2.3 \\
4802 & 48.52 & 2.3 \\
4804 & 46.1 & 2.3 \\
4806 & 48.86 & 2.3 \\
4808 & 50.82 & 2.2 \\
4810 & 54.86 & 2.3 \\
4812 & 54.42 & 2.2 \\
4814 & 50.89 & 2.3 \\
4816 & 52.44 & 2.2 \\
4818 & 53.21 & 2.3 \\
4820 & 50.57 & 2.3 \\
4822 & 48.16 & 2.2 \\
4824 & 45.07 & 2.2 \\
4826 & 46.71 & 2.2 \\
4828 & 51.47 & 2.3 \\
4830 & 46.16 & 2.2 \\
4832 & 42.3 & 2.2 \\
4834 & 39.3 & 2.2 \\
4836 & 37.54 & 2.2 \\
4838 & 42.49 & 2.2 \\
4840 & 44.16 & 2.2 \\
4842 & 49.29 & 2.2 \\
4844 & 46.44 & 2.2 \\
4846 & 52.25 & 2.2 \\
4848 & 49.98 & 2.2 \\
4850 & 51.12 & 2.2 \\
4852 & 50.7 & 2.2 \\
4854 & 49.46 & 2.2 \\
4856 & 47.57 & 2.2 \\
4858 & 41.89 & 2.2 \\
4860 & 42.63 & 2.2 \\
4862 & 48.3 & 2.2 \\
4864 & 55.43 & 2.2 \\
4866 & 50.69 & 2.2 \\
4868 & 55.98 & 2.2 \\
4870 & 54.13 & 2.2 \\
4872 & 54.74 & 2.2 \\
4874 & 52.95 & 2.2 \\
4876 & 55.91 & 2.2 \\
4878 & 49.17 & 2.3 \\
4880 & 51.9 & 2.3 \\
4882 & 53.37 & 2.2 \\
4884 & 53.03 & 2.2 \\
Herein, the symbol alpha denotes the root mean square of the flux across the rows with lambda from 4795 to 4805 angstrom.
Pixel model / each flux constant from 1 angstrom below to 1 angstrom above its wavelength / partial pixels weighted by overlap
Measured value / 47.9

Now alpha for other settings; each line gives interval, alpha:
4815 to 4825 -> 50.0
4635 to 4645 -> 41.7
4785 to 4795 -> 42.4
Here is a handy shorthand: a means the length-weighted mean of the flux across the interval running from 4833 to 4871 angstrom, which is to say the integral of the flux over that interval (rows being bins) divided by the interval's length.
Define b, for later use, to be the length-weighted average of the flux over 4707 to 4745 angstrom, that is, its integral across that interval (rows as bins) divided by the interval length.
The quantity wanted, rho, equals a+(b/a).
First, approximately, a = 47.9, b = 38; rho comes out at 48.7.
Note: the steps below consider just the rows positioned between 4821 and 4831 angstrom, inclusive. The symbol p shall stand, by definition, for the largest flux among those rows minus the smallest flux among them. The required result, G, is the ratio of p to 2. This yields 3.2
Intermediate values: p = 6.4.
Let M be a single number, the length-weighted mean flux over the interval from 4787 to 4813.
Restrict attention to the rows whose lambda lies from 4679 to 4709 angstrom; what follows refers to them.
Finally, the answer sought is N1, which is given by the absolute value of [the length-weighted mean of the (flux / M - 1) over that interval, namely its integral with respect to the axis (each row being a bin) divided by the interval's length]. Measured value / 0.119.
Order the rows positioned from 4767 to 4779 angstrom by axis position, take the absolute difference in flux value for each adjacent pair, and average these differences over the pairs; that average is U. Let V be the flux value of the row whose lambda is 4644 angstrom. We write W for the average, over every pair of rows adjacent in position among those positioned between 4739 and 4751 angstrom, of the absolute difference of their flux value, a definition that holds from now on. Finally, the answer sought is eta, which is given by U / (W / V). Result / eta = 49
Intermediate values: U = 2.6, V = 43.7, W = 2.3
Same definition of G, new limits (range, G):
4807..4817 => 2.0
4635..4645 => 2.1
